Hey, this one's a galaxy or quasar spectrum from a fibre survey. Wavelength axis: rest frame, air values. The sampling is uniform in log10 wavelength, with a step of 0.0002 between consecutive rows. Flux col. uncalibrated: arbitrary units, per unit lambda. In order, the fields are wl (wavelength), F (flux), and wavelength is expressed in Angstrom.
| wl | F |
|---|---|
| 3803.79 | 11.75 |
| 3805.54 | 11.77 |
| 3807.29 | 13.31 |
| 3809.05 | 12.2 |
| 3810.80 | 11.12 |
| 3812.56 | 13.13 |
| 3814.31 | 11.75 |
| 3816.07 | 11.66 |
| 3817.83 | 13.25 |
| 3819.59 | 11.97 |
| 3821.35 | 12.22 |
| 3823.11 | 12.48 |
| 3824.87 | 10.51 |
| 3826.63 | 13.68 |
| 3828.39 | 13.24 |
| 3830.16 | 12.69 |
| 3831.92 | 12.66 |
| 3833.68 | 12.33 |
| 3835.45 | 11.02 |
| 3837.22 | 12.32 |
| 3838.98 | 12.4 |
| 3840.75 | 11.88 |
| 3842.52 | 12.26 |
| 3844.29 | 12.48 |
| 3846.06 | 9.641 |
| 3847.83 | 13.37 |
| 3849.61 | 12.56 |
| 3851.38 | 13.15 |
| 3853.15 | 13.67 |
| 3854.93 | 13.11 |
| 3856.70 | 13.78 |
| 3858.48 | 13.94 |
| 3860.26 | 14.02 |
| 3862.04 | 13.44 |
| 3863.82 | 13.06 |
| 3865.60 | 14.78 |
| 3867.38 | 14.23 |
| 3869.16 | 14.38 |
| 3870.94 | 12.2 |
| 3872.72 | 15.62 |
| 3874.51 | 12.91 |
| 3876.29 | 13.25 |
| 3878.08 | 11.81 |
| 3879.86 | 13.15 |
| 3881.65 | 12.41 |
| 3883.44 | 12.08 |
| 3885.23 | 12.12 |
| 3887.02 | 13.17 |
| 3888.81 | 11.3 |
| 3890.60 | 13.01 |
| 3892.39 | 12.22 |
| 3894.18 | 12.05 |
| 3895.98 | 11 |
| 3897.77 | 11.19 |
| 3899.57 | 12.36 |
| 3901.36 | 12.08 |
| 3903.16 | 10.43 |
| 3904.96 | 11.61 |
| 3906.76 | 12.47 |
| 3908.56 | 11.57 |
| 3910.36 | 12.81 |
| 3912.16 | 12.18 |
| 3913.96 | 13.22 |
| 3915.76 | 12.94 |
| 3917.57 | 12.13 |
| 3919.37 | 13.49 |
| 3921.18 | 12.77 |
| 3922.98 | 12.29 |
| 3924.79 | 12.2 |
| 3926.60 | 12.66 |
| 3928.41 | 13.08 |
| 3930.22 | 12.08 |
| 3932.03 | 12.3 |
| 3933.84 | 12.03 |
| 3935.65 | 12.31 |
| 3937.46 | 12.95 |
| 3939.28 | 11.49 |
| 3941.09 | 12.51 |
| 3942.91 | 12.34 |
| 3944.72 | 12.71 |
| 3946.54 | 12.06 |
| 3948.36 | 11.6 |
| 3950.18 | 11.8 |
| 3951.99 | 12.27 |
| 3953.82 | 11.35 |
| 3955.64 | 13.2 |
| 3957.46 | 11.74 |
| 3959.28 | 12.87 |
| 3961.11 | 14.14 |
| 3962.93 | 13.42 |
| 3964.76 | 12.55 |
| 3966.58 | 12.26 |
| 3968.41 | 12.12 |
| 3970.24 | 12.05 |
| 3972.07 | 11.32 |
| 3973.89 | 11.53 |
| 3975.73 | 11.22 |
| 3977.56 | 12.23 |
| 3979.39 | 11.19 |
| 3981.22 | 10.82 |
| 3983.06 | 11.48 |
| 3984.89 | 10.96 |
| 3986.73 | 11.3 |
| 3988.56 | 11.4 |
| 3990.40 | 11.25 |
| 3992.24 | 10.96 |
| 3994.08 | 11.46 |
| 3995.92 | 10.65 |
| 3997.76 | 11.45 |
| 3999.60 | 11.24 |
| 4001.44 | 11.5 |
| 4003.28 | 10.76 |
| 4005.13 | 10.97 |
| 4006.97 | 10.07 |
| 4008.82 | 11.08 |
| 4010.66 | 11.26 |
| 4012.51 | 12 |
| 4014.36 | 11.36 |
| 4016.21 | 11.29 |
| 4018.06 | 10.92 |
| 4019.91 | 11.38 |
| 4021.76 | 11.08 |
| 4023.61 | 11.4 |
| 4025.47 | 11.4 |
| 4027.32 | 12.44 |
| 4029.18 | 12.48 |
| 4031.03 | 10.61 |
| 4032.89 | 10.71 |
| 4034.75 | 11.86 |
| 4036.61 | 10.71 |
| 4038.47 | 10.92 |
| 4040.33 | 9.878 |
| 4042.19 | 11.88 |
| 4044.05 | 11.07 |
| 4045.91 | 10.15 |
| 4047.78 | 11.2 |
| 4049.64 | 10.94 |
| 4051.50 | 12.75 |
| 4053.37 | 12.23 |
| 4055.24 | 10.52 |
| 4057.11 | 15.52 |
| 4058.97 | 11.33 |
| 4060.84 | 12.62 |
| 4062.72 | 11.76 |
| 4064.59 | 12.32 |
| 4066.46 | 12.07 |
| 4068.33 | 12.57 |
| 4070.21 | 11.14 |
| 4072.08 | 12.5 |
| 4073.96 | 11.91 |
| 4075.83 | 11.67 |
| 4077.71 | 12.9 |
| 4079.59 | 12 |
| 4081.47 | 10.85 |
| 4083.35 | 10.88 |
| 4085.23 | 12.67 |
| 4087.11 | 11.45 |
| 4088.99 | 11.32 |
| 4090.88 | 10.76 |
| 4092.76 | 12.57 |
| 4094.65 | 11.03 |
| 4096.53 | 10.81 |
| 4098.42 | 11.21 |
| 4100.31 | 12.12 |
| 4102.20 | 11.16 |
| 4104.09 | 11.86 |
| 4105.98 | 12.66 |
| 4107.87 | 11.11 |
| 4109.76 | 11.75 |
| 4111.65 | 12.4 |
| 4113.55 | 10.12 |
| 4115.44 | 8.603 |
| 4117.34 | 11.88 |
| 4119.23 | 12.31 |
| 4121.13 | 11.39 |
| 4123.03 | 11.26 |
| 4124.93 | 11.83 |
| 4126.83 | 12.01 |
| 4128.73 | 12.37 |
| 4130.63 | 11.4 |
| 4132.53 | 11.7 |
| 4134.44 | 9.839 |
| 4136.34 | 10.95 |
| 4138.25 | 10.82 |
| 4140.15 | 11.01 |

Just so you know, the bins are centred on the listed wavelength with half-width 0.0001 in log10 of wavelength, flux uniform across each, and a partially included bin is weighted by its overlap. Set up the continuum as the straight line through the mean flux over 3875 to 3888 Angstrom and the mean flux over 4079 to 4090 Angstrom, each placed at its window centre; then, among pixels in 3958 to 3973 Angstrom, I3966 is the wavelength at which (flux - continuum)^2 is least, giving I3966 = 3968.41 Angstrom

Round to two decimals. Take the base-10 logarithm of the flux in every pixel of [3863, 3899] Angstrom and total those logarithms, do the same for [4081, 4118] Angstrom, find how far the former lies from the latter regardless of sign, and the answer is 1.03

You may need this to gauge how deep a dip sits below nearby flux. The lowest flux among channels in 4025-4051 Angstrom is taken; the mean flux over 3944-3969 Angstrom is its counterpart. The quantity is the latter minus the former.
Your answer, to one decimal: 2.6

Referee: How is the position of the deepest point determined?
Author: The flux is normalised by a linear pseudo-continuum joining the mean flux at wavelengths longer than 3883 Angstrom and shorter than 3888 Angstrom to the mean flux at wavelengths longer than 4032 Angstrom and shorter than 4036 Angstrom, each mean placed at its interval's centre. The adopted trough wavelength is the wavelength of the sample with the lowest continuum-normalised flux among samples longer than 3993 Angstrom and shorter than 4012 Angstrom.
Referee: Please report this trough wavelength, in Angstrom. 4006.97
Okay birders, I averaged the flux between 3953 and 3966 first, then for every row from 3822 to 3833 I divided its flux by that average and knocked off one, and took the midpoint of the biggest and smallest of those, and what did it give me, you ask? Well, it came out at -0.052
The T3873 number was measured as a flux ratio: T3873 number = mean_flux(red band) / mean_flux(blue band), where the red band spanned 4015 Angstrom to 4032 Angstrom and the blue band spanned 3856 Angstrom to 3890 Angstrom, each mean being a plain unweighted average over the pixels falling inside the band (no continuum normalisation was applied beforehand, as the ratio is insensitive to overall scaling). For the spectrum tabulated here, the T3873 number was 0.86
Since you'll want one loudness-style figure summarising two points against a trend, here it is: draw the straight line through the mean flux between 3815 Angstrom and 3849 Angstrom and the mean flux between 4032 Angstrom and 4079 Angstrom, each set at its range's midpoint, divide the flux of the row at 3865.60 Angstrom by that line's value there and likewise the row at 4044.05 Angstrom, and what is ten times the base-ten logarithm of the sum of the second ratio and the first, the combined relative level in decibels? 3.3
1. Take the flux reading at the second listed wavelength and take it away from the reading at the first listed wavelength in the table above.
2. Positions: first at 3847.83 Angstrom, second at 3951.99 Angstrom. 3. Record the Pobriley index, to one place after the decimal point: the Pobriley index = 1.1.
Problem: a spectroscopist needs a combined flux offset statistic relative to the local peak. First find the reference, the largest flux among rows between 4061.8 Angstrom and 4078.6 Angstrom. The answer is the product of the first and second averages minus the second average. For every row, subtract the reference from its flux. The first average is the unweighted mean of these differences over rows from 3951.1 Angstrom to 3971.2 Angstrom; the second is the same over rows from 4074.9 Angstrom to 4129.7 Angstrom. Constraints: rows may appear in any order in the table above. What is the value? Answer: 1.8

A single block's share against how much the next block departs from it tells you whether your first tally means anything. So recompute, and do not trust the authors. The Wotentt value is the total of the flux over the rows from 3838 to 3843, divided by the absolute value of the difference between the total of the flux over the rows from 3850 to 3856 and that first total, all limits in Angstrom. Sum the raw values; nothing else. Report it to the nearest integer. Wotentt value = 11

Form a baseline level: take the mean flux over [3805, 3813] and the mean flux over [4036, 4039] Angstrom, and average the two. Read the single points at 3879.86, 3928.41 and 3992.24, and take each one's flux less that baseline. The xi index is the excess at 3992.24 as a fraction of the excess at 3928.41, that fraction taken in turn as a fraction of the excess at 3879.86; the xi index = -0.2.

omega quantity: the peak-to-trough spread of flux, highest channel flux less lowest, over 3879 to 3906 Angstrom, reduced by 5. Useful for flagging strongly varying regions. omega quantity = -2.3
